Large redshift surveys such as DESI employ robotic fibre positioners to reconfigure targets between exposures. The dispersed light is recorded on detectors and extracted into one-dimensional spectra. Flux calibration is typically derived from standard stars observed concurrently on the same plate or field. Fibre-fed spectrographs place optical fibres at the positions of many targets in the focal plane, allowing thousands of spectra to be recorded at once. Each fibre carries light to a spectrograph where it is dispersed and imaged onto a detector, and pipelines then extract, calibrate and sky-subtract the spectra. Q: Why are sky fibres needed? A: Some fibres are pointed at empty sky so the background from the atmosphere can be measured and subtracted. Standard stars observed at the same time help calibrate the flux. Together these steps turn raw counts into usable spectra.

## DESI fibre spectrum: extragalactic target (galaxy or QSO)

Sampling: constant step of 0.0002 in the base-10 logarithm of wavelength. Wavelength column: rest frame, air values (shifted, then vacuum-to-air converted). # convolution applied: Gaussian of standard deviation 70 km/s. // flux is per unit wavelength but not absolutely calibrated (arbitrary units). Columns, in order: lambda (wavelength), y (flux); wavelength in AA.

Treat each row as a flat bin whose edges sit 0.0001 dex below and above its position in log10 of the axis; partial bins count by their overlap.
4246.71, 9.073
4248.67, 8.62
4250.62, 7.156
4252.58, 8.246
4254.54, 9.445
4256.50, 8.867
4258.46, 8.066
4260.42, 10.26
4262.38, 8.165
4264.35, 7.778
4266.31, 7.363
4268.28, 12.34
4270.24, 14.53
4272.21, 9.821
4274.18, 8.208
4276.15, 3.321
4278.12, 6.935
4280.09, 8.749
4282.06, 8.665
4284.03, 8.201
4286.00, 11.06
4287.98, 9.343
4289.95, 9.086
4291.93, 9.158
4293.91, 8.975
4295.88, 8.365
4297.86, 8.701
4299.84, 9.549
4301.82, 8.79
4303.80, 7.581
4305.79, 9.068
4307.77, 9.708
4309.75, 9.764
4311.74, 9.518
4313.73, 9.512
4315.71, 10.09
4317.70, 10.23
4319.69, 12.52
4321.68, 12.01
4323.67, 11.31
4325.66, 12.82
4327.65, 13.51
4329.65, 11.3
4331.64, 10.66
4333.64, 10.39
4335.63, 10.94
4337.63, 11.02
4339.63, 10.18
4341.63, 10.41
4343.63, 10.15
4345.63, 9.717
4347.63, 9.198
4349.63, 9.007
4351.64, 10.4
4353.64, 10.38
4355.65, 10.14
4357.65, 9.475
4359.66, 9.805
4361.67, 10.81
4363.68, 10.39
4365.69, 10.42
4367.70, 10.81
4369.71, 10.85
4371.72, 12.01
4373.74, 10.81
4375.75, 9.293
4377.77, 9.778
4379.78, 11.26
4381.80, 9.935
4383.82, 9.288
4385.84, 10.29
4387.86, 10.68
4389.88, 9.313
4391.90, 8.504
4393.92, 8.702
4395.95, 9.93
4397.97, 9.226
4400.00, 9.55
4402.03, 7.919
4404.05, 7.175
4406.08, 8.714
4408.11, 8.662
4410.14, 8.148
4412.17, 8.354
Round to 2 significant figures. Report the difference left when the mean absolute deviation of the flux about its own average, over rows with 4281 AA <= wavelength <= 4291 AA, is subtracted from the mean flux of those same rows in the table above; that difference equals 8.5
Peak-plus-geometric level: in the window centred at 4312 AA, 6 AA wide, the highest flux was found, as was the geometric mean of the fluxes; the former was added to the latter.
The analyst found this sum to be 19.4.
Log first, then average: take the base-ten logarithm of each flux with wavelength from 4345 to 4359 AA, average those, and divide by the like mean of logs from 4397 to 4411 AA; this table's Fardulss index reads 1.07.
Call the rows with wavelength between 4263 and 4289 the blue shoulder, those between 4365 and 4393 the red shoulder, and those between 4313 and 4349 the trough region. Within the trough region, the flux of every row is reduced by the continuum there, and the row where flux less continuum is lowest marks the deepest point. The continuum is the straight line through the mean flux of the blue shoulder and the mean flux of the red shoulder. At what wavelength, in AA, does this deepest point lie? 4347.63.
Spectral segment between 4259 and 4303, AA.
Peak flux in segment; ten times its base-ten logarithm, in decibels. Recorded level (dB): 11.6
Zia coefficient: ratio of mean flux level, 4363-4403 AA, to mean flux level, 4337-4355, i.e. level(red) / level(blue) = 0.99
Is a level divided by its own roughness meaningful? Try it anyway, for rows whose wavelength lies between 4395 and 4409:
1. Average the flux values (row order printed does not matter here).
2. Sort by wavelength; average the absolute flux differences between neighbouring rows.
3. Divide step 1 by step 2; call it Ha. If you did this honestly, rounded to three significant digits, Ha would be 10.5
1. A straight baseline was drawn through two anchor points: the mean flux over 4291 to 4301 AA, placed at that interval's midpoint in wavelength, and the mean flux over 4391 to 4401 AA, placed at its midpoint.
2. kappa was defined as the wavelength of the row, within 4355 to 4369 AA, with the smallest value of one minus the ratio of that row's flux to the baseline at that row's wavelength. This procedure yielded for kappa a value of 4361.67 AA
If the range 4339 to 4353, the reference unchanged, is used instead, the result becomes 4341.63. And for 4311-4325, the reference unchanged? 4319.69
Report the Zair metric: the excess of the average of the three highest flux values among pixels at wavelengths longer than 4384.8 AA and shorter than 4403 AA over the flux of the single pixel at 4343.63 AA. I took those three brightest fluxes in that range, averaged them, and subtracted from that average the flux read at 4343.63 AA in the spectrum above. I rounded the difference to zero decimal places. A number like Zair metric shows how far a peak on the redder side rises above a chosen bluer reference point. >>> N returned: 0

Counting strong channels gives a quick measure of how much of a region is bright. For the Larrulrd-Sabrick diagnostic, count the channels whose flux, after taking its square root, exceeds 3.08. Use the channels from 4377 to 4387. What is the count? 4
